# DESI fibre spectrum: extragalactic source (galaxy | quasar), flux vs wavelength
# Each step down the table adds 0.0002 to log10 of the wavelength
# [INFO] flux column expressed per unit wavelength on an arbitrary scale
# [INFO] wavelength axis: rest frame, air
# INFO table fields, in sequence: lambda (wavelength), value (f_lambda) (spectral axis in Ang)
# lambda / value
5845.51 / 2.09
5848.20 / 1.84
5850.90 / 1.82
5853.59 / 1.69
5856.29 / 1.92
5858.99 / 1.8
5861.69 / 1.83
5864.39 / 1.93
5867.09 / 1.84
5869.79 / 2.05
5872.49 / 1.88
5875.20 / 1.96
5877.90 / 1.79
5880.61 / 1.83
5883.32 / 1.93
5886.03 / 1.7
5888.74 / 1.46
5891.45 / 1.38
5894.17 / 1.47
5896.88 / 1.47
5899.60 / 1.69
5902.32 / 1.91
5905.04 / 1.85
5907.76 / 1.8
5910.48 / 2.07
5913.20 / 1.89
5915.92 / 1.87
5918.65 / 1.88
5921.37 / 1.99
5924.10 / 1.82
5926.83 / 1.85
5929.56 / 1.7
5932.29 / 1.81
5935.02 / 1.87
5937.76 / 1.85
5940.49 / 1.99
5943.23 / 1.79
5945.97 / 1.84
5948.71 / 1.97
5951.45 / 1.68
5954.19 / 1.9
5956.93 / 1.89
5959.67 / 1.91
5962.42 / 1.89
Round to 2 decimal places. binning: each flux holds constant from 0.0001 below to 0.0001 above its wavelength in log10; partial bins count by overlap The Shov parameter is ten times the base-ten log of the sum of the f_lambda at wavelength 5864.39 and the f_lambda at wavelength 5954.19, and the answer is 5.83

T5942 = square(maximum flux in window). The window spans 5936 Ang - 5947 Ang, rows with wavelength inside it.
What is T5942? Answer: 3.96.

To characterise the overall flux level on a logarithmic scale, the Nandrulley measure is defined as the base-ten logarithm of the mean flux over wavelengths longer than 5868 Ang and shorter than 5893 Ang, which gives 0.249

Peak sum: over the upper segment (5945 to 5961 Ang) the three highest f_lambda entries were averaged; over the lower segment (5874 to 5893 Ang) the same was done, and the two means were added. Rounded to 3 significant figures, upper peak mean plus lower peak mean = 3.83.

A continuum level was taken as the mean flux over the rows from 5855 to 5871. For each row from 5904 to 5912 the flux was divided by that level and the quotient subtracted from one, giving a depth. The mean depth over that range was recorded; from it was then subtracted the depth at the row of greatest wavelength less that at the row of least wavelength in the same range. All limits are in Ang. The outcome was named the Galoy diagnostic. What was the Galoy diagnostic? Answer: 0.11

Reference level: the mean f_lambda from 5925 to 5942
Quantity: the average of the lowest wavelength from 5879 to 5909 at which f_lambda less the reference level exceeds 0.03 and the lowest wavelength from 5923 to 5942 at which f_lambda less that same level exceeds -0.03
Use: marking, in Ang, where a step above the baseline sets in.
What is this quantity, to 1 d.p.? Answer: 5903.7 Ang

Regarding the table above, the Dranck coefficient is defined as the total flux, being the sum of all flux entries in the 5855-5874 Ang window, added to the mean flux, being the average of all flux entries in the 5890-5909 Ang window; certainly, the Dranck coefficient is 14.9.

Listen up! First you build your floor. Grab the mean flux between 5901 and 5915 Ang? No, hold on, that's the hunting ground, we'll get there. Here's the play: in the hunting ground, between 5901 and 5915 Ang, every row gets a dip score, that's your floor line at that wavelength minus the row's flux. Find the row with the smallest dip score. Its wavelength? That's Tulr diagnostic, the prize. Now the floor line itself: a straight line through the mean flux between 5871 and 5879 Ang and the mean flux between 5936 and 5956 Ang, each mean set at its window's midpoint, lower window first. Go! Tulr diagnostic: 5910.48 Ang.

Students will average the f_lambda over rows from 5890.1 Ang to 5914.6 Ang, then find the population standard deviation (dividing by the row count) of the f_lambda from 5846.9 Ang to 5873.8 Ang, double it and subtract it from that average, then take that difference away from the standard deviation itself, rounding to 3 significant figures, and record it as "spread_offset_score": -1.46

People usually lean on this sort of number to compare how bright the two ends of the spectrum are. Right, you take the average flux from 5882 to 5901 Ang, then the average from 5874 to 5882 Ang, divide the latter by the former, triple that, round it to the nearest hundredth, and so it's 3.52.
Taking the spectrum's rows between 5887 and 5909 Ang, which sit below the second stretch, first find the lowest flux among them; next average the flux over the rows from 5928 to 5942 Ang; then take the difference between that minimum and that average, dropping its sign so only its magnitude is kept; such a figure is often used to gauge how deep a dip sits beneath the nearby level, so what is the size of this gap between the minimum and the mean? 0.46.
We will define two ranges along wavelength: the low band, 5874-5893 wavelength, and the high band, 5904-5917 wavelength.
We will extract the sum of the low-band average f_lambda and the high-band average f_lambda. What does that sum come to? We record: 3.62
